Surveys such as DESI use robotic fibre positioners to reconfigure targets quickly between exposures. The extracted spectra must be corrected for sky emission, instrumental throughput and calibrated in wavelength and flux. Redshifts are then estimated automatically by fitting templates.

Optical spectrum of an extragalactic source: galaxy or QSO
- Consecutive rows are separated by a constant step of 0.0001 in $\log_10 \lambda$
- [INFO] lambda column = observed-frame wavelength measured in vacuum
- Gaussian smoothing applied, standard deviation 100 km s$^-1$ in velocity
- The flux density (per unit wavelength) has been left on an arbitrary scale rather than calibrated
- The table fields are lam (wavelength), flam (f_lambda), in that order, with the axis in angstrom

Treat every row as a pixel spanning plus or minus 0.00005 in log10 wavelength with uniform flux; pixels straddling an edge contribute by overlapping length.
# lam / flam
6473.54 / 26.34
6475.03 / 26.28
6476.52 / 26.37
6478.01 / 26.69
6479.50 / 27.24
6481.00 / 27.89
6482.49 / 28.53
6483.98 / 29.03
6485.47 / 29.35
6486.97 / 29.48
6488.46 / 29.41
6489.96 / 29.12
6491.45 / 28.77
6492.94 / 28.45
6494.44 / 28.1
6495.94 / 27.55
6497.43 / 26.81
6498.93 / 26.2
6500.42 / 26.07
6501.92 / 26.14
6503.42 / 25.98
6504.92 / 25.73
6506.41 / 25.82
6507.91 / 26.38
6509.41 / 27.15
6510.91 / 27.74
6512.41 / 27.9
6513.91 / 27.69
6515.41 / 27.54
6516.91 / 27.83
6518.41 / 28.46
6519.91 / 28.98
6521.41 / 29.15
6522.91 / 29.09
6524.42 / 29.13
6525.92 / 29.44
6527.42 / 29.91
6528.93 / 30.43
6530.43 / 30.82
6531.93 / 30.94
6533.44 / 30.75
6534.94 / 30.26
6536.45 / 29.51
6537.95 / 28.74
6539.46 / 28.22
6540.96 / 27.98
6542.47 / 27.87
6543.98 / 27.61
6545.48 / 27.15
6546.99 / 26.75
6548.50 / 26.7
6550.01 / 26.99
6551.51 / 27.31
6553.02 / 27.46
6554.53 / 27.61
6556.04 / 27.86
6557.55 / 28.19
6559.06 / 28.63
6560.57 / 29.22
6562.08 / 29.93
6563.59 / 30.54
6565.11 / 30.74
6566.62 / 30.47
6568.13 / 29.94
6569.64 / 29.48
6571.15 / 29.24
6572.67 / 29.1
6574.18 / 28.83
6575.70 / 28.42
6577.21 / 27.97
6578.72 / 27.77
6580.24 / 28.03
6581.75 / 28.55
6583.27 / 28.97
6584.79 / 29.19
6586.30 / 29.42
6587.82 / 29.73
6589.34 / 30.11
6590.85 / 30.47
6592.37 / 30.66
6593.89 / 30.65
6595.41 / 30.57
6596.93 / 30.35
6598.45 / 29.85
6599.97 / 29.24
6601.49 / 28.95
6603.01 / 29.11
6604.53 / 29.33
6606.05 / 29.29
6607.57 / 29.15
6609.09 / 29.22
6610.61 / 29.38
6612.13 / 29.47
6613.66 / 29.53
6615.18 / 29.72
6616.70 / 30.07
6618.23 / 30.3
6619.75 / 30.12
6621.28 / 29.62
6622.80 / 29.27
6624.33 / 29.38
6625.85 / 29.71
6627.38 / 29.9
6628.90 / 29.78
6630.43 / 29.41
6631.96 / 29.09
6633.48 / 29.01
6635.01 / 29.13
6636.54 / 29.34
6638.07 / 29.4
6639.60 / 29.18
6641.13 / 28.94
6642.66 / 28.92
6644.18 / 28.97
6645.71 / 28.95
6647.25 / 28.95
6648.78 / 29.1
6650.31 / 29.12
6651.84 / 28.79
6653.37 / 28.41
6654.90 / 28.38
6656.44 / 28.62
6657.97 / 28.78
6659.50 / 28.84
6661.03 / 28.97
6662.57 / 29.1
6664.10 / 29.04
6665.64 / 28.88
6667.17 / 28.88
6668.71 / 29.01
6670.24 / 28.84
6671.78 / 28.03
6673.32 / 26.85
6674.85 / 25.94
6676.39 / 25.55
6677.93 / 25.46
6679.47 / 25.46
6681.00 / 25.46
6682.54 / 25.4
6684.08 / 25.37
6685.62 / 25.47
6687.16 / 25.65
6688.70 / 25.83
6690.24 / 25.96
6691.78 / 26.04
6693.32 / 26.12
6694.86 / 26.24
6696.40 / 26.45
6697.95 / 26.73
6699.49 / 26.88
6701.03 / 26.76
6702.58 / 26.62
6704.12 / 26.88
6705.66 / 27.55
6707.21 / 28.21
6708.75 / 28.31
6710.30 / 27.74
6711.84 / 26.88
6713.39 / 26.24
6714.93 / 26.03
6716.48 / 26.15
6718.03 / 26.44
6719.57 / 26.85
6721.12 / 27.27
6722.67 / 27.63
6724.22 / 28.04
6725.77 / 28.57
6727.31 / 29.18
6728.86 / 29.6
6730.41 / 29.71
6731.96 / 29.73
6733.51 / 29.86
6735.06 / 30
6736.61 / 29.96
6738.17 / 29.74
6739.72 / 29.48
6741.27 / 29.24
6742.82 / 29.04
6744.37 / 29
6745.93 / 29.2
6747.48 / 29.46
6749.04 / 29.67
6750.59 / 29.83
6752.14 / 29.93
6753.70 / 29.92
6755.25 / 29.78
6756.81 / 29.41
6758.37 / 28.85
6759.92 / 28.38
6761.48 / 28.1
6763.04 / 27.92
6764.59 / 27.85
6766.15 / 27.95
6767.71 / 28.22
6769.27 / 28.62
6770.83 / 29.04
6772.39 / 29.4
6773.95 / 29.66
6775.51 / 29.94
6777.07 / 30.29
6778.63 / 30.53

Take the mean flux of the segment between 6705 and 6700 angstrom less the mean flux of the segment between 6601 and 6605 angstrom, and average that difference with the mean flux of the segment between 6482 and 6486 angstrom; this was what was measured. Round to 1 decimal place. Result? 13.3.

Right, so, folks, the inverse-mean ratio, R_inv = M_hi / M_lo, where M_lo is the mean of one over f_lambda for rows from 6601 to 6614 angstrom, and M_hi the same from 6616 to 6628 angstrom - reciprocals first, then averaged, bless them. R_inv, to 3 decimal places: 0.982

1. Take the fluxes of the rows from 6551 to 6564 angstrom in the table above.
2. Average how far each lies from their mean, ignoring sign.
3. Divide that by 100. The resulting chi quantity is 0.0094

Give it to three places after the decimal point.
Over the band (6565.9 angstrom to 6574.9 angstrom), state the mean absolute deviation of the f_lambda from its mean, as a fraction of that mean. 0.016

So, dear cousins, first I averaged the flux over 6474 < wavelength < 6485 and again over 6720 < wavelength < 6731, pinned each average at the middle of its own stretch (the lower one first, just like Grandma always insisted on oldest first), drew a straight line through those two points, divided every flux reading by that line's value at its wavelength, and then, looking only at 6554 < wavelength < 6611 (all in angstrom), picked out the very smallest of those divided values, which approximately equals 0.99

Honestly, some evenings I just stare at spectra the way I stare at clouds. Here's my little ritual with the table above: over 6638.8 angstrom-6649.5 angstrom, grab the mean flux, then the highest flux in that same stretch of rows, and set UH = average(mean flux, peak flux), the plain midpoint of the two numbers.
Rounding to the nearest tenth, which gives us 29.1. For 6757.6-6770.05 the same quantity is 28.5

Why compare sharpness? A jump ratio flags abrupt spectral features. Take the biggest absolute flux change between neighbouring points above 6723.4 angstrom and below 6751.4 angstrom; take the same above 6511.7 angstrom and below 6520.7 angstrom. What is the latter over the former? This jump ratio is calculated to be 1.0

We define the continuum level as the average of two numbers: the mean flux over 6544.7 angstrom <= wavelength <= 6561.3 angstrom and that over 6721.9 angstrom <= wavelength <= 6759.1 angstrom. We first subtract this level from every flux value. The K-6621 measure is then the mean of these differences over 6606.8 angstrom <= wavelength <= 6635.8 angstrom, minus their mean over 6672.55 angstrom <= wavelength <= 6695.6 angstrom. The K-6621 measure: 3.8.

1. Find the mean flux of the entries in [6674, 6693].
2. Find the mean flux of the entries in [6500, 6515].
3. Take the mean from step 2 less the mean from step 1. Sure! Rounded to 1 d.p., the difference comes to 1.0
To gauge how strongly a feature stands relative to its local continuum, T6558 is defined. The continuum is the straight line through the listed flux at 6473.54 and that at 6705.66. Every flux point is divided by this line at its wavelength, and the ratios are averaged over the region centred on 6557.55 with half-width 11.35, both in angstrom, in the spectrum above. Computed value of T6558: 1.07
